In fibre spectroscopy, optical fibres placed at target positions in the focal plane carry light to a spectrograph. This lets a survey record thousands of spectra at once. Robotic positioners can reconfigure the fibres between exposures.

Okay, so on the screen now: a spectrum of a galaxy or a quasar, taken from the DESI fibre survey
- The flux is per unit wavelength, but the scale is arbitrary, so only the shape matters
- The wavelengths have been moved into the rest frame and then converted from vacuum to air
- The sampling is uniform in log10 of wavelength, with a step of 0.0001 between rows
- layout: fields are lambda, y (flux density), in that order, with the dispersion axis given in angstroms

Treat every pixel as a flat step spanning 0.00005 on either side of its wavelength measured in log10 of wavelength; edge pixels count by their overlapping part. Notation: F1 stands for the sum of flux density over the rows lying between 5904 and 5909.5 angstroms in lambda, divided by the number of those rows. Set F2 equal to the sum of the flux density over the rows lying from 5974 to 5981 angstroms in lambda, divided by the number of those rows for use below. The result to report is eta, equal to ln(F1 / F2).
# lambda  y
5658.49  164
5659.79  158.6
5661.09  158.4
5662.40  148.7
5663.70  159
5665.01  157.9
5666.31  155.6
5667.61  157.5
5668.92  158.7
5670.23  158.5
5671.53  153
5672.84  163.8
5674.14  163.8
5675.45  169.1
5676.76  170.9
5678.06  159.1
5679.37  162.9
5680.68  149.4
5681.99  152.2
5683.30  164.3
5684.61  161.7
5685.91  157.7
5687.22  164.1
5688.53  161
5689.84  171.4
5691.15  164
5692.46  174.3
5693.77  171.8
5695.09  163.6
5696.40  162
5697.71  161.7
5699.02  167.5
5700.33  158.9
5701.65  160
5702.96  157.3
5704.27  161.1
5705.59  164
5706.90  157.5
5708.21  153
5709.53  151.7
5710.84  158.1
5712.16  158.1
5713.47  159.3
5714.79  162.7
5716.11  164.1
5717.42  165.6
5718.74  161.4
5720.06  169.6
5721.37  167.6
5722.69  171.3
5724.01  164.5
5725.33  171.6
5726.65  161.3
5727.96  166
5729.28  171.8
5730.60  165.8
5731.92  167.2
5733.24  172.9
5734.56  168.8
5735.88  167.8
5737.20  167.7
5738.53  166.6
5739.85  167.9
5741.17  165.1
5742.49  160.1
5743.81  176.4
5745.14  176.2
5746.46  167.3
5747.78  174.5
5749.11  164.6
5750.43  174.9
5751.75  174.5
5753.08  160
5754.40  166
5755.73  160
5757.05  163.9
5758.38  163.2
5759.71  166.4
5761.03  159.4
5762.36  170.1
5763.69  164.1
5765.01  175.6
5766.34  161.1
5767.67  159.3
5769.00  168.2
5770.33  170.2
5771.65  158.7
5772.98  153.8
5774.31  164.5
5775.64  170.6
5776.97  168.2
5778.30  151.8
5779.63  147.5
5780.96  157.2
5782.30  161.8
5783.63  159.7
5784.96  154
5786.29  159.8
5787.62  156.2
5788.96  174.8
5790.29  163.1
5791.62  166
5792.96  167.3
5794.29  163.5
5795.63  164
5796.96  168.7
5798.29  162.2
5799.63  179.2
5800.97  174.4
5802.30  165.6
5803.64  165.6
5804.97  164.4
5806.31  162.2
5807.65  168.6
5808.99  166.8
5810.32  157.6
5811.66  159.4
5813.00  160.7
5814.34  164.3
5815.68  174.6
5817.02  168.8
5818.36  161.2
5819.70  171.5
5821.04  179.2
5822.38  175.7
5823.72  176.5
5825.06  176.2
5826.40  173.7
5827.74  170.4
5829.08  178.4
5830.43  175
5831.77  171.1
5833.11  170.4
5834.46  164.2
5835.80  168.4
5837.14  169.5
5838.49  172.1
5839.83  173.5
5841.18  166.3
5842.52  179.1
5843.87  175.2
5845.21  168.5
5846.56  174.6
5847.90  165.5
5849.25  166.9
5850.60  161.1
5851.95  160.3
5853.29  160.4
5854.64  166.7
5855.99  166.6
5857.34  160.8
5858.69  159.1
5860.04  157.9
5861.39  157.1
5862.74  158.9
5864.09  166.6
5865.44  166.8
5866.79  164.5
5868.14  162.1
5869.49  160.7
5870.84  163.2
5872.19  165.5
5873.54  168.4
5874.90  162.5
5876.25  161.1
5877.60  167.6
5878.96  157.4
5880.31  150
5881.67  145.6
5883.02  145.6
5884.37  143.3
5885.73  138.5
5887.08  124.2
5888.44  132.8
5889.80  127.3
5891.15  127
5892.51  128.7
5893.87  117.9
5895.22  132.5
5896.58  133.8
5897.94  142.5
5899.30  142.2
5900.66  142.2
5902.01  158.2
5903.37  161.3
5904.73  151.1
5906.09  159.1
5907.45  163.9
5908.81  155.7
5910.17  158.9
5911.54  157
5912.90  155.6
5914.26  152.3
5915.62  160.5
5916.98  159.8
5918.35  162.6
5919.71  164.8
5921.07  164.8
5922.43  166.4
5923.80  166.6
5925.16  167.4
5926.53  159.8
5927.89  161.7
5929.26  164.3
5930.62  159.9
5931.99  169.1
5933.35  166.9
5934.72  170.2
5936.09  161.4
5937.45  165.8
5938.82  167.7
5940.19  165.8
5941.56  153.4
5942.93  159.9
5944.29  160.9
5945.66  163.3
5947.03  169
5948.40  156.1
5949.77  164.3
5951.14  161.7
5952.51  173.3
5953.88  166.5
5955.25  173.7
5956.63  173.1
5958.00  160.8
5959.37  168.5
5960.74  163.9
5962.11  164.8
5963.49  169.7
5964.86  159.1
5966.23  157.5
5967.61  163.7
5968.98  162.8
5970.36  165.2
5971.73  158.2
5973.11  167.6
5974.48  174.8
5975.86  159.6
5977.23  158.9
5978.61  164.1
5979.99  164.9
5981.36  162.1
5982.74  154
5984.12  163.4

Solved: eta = -0.04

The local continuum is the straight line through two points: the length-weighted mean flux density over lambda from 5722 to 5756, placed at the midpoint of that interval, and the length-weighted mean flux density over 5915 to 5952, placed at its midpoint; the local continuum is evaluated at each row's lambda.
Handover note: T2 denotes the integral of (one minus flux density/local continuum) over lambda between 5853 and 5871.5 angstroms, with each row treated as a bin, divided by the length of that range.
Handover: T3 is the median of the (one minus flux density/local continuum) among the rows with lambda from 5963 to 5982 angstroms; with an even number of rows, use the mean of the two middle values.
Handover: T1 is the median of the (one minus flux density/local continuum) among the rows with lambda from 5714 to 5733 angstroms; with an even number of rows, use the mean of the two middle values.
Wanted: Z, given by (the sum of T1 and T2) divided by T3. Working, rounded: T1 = 0.01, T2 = 0.018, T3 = -0.003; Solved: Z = -10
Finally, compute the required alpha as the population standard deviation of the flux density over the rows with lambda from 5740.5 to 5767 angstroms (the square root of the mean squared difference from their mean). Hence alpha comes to 6.0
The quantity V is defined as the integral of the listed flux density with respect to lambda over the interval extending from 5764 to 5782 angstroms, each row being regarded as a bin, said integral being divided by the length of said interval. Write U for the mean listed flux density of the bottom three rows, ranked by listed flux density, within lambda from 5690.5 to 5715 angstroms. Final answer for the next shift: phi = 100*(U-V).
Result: -808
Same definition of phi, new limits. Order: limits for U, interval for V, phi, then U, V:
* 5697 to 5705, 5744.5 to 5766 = -874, 159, 167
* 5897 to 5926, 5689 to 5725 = -2078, 142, 163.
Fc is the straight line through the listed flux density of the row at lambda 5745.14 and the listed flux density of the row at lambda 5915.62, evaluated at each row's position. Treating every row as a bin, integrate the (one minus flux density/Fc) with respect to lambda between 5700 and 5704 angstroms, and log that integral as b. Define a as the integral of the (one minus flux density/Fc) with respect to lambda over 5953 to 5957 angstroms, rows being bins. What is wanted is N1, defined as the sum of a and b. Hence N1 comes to 0.11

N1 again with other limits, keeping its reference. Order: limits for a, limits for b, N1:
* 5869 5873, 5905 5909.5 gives 0.10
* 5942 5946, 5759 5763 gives 0.15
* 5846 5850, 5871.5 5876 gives -0.07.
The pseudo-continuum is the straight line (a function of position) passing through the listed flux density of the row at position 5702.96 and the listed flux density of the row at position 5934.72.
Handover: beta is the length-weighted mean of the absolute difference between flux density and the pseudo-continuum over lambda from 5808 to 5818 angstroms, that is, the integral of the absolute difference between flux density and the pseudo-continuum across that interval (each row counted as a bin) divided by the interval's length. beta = 4.7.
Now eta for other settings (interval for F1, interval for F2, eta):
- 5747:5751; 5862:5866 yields 0.04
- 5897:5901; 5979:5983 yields -0.12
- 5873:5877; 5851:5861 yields 0.01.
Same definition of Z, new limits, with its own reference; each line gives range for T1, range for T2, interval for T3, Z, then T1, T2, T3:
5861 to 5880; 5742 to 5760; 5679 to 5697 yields 0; 0.01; 0.000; 0.036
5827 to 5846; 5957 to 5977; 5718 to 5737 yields -9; -0.03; -0.008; 0.004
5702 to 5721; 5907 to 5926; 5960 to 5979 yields -11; 0.05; 0.017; -0.006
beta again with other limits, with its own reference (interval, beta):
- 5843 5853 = 5.0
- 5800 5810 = 4.5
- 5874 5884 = 11.7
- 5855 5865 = 5.1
